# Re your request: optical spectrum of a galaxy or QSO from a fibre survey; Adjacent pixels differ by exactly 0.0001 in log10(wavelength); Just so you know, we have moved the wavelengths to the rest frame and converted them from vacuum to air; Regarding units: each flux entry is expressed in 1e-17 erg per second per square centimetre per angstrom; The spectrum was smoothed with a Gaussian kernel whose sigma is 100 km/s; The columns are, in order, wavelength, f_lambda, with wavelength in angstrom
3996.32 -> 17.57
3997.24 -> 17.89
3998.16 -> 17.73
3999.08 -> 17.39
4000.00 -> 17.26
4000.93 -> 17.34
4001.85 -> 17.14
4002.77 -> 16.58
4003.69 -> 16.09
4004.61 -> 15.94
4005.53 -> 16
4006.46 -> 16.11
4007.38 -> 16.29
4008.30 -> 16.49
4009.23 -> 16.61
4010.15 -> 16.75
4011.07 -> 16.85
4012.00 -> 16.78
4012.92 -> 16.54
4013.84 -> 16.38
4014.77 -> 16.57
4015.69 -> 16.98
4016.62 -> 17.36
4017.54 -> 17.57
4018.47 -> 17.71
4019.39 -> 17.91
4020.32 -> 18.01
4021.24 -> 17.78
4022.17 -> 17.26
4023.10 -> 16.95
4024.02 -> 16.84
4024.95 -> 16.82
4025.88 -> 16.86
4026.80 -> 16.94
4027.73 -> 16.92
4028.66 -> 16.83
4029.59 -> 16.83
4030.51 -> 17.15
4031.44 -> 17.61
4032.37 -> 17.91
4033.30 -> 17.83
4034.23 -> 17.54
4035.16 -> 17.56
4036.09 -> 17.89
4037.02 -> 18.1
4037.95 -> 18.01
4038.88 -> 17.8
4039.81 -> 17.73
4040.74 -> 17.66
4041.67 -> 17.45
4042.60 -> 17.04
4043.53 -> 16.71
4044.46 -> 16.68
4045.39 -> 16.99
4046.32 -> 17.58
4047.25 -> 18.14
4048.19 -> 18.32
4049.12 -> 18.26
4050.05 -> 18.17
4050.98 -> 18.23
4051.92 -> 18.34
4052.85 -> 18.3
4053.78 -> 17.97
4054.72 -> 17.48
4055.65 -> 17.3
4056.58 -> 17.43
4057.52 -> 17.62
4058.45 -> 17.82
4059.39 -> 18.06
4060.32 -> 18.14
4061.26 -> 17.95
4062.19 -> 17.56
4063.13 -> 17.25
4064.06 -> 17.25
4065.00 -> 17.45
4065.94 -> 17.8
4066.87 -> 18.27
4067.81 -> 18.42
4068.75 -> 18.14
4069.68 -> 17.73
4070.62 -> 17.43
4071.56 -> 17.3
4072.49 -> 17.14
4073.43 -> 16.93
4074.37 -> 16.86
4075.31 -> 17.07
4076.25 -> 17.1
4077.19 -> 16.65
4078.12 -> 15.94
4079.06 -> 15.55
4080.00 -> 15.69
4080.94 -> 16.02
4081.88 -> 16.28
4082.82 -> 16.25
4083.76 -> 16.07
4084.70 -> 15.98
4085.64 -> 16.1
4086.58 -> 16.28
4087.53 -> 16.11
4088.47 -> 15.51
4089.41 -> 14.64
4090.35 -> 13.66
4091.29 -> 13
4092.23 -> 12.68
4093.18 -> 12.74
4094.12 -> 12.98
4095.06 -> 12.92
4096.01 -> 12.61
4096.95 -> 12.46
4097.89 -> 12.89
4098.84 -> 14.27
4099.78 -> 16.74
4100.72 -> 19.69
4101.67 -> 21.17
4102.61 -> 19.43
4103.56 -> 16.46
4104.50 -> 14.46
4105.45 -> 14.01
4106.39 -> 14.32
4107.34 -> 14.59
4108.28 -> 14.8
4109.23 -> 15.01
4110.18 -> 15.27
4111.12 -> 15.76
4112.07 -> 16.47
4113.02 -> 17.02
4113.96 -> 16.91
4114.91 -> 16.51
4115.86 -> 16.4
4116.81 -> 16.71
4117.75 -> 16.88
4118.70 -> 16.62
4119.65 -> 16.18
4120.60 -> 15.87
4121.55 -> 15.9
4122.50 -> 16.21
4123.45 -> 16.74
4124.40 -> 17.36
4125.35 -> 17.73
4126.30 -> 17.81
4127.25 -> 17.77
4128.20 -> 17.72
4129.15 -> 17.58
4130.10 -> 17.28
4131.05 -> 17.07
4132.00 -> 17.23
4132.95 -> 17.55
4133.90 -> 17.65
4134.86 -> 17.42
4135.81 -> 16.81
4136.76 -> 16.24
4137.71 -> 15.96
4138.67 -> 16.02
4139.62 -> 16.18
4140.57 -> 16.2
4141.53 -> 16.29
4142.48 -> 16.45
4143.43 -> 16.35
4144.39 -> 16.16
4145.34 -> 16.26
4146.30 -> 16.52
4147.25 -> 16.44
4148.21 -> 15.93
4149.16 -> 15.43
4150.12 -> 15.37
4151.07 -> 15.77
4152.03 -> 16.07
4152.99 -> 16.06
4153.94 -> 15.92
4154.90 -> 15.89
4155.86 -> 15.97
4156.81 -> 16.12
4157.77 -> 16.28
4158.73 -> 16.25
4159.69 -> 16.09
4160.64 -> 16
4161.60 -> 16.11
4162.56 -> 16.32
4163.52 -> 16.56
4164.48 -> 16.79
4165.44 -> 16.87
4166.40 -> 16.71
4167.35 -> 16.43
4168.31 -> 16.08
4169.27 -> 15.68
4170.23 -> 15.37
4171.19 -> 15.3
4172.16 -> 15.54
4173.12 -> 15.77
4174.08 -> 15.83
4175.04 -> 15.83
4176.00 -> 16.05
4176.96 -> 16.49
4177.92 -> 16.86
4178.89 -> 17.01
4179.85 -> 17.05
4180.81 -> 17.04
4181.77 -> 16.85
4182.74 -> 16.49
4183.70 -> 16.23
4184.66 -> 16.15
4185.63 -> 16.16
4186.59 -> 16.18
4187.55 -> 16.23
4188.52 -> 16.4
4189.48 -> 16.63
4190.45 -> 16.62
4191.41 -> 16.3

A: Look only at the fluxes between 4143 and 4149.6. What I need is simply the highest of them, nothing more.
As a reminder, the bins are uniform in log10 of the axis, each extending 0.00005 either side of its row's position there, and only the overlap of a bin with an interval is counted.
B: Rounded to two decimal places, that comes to 16.52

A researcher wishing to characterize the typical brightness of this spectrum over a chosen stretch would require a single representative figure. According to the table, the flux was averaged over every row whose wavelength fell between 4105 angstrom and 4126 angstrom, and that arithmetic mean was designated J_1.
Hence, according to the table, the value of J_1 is 16.1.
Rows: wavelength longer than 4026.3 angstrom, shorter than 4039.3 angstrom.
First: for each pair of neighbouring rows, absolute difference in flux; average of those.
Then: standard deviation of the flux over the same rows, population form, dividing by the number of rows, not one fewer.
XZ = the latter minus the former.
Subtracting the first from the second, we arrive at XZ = 0.26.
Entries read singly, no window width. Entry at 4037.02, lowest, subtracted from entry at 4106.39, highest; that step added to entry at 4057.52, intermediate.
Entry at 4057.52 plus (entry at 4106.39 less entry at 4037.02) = 13.8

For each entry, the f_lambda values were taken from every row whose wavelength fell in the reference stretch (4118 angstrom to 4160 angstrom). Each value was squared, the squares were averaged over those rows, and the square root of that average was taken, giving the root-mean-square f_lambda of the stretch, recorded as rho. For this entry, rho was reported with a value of 16.5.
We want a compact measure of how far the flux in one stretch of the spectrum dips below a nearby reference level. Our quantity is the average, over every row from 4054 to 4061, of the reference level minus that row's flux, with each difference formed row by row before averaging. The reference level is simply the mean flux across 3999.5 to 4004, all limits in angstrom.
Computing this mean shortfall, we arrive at -0.81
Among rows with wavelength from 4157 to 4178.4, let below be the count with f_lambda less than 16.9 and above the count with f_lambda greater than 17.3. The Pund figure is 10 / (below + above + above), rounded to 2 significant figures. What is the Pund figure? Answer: 0.45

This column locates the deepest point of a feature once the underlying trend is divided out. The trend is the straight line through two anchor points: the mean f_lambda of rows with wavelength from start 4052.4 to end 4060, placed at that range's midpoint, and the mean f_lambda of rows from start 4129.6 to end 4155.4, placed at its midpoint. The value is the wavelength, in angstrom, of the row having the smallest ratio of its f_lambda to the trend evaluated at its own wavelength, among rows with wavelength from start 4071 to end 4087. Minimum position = 4079.06 angstrom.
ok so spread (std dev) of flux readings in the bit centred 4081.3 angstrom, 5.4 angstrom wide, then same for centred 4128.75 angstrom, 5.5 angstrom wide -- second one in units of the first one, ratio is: 1.0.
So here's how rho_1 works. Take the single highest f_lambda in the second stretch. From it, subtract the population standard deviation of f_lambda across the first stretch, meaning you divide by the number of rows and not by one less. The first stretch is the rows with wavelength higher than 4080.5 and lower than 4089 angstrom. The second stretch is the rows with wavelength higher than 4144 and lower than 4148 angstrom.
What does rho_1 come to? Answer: 16.3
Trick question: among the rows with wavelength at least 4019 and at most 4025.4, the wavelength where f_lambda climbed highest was 4020.32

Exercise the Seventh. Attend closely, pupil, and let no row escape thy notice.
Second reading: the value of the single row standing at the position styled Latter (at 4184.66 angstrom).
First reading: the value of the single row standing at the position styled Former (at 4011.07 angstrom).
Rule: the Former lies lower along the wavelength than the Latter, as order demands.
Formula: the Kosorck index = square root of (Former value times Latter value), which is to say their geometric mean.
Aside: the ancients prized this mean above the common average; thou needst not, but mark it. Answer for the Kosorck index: 16.5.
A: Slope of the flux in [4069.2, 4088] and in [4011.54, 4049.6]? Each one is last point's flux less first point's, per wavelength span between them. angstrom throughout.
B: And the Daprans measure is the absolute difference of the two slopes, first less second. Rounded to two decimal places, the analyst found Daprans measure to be 0.13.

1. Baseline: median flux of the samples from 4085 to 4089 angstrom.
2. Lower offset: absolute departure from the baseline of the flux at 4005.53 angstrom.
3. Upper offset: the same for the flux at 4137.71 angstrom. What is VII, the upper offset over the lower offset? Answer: 1.4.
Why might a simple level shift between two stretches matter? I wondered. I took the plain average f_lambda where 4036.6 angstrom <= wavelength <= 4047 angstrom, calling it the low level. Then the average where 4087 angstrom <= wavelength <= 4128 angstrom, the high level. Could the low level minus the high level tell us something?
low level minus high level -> 1.8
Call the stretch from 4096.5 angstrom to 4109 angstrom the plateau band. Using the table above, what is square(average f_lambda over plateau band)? 249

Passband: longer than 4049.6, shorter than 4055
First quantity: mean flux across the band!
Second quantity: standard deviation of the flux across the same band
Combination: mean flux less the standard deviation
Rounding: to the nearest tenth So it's 17.8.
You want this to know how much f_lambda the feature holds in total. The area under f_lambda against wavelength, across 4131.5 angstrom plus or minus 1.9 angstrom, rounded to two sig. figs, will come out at 66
